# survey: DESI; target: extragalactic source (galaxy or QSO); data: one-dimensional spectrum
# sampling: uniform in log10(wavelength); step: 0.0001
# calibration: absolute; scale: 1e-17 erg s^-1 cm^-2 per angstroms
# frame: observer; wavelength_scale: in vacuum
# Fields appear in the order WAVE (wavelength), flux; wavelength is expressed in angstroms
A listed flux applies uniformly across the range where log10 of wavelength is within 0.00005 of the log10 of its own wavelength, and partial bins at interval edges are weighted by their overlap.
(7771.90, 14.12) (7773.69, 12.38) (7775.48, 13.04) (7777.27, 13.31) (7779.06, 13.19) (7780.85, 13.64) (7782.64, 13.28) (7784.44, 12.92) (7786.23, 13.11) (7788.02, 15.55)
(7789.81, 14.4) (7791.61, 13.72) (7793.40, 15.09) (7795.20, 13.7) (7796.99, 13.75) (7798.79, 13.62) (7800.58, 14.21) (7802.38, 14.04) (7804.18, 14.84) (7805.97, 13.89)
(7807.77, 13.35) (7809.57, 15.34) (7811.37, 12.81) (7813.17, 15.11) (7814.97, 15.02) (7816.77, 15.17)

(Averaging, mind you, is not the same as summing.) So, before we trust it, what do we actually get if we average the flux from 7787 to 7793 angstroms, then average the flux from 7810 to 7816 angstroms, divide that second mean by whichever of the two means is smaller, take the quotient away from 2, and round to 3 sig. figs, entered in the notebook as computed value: 1.00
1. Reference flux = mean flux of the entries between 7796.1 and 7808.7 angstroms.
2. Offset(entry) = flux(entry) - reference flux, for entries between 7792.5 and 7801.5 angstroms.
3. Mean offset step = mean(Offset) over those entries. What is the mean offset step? 0.12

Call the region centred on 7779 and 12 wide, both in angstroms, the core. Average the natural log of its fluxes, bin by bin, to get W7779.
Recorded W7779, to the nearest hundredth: 2.57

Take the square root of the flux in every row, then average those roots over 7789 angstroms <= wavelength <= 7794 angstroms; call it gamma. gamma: 3.79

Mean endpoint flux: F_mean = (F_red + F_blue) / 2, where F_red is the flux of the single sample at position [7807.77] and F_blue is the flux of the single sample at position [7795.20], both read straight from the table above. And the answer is 13.5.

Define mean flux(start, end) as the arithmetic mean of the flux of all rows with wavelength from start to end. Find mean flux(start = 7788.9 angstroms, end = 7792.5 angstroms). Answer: 14.06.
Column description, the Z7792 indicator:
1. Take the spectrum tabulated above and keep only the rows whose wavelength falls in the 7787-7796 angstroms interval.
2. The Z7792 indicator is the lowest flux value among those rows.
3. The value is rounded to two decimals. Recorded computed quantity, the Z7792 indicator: 13.70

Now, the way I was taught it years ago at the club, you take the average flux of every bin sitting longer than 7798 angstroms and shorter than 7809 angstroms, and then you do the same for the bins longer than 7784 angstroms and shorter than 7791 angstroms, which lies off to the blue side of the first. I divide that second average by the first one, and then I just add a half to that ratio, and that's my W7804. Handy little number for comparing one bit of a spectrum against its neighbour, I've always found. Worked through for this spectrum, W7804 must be 1.50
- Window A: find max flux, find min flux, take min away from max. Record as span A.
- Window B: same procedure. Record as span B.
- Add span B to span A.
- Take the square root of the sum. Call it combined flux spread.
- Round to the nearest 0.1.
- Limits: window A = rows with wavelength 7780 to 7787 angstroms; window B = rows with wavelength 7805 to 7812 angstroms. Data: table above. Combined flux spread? 1.8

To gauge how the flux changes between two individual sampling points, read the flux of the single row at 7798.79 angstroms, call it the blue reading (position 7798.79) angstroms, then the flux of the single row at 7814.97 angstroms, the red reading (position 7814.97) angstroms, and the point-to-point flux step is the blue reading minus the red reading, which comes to -1.4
